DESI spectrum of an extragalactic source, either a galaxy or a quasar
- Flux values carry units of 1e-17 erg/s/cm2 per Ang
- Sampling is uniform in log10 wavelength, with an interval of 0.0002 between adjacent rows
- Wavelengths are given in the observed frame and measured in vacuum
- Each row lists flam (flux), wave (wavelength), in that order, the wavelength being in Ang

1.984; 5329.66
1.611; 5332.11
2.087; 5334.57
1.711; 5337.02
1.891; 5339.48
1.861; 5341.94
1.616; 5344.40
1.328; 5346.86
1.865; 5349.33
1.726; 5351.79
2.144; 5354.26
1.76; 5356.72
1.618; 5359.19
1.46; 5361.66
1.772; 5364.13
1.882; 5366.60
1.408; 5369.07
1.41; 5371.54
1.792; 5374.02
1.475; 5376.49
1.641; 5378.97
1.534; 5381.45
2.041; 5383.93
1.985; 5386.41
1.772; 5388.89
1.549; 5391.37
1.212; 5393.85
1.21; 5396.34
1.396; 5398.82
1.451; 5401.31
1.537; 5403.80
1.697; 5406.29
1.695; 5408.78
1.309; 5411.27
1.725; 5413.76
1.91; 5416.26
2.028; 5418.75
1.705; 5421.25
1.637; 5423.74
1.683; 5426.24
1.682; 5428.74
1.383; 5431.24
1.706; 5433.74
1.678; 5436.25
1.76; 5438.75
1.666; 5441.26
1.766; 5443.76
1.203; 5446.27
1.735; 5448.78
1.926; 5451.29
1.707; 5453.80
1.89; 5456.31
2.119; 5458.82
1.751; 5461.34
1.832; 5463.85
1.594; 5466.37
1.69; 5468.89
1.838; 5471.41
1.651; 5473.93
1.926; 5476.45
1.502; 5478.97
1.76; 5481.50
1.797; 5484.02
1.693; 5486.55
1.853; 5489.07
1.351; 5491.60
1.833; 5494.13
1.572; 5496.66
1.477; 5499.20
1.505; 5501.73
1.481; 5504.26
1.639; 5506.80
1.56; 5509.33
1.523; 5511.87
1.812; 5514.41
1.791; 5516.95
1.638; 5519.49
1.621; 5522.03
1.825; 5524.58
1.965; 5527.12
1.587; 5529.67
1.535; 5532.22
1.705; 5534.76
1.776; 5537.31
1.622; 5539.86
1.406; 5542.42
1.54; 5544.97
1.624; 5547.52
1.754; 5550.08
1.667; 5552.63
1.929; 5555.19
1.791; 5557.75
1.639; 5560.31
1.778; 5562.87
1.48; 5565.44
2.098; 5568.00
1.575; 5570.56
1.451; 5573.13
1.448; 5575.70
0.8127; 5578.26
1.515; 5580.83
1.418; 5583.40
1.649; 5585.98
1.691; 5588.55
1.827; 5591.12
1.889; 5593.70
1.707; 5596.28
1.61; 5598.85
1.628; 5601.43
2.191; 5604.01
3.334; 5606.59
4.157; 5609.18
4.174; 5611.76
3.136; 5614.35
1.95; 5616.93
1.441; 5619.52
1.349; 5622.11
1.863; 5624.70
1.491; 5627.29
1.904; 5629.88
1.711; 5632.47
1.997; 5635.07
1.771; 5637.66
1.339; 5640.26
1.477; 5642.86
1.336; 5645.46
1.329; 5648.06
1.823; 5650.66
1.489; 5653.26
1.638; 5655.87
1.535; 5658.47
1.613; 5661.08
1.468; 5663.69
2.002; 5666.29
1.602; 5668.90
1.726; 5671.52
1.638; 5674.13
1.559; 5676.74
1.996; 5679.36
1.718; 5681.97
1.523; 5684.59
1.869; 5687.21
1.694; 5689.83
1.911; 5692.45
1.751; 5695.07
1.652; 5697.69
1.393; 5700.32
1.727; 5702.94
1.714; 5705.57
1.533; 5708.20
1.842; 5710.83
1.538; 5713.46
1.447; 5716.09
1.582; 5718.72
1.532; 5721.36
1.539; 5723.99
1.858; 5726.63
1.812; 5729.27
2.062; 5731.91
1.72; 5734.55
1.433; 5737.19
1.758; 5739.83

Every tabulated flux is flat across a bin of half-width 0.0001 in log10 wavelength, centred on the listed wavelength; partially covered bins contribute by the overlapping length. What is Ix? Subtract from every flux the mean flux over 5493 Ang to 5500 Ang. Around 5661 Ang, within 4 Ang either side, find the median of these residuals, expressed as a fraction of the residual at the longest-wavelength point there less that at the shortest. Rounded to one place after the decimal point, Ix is 1.4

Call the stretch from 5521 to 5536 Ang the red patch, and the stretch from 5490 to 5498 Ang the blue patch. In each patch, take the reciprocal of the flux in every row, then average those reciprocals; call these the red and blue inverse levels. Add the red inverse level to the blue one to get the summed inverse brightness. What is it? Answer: 1.23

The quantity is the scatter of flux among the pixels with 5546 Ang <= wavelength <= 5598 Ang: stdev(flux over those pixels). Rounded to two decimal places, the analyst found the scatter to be 0.26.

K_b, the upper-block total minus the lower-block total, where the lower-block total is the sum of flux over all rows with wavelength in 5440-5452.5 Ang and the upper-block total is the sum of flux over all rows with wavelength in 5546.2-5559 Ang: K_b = 0.5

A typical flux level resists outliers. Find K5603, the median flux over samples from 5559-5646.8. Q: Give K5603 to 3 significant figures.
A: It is 1.67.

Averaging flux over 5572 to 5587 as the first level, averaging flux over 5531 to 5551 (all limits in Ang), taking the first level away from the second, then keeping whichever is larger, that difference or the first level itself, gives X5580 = 1.38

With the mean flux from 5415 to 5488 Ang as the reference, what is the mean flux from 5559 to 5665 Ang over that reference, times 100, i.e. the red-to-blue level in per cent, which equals 105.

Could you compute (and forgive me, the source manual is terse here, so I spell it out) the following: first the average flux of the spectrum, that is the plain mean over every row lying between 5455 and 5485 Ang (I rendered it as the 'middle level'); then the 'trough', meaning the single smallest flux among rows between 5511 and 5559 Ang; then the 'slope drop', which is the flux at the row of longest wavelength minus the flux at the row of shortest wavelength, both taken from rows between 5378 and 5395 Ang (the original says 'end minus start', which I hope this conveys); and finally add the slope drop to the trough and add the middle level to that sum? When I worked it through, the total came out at 2.8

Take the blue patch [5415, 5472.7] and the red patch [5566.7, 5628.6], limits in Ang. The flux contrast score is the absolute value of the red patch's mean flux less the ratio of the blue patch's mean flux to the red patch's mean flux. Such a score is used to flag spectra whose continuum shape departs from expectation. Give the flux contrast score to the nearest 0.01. 1.10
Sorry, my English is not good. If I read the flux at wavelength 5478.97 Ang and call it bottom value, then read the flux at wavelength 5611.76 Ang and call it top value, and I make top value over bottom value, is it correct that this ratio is 2.8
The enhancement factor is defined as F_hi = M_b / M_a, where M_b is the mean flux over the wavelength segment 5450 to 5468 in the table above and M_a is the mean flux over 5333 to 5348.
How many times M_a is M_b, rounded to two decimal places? 1.05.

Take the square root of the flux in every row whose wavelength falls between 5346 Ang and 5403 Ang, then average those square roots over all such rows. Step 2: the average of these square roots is 1.272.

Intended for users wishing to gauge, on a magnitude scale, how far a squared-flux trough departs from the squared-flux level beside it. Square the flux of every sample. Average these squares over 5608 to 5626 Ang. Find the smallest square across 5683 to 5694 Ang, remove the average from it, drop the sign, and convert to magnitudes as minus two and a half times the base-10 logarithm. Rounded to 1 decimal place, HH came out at -1.9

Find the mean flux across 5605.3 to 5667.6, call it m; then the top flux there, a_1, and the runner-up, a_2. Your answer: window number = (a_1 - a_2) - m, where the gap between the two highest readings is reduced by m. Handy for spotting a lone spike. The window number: -1.95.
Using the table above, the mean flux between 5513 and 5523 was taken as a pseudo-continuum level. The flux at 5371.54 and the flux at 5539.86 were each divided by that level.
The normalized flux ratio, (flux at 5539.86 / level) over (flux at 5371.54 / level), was 1.15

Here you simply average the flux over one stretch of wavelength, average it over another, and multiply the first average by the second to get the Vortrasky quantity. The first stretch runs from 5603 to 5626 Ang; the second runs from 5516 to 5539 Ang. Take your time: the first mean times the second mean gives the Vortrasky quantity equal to 4.5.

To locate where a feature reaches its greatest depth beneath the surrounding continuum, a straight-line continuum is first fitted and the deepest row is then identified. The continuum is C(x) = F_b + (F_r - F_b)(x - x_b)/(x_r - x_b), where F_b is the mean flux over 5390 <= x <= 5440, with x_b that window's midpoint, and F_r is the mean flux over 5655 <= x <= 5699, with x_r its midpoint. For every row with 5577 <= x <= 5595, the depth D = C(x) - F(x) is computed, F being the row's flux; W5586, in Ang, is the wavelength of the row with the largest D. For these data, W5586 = 5578.26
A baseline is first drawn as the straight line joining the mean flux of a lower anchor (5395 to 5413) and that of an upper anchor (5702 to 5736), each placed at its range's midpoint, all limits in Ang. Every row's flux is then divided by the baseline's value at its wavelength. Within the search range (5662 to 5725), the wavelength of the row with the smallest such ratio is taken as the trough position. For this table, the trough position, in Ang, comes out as 5700.32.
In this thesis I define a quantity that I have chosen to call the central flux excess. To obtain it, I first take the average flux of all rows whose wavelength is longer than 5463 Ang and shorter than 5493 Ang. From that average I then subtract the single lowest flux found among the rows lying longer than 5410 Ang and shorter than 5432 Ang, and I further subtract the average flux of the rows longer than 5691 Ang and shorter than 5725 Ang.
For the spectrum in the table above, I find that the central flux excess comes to -1.23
